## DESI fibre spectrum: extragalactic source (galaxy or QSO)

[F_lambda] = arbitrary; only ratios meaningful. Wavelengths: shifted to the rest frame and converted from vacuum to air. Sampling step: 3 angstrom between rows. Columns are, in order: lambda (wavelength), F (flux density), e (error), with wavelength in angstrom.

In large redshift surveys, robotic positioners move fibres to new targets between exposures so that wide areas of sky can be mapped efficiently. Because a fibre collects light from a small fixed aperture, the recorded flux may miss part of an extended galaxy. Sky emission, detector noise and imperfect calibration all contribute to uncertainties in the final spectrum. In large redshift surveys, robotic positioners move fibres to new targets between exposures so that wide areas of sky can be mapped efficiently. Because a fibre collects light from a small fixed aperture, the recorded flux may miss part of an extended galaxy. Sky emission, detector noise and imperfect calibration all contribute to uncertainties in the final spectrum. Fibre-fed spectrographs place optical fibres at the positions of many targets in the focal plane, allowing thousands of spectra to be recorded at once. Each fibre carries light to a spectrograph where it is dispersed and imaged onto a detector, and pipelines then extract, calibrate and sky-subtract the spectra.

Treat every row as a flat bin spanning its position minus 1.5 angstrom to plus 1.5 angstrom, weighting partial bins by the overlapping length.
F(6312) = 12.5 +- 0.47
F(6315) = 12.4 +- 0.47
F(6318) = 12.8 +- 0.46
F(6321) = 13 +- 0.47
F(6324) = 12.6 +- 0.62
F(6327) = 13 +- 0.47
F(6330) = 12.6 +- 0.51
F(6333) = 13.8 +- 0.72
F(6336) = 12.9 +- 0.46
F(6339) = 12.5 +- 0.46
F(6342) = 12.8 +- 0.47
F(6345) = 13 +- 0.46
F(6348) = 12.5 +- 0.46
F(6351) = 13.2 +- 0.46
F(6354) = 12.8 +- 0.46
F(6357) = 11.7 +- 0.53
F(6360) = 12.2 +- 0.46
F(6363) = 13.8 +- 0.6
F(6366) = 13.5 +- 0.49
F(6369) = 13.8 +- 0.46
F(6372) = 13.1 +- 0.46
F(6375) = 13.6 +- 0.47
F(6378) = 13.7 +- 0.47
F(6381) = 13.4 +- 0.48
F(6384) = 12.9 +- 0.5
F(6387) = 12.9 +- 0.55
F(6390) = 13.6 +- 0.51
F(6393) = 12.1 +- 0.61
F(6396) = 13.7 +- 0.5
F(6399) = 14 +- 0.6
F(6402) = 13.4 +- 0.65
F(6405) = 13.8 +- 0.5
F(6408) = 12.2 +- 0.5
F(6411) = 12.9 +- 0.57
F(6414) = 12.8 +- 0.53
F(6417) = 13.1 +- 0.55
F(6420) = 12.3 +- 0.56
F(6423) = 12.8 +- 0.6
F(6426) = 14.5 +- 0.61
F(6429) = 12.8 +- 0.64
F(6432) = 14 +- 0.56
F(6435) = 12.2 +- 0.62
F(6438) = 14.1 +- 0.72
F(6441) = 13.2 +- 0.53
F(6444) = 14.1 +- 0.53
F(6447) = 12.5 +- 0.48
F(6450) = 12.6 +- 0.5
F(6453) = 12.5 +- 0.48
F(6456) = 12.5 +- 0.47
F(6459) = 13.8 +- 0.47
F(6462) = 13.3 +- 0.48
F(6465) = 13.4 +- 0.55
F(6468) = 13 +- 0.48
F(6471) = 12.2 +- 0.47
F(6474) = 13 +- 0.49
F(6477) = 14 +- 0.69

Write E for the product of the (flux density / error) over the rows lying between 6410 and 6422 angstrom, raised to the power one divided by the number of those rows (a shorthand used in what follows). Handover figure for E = 23.1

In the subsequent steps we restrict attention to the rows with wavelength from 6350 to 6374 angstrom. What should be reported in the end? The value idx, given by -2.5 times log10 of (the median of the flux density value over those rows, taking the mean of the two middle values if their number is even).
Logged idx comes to -2.80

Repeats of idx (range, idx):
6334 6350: -2.77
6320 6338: -2.78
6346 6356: -2.77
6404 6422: -2.77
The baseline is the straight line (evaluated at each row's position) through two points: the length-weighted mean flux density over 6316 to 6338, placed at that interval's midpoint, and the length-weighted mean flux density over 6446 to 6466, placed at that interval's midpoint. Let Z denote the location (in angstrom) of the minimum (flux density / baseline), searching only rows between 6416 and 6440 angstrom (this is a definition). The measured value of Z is 6435 angstrom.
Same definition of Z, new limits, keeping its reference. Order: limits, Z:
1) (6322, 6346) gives 6339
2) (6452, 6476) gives 6471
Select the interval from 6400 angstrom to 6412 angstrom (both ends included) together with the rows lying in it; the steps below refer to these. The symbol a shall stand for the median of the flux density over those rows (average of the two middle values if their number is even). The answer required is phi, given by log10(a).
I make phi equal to 1.12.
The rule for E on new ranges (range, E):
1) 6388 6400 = 24.1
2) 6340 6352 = 27.8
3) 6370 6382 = 28.6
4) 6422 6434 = 22.4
